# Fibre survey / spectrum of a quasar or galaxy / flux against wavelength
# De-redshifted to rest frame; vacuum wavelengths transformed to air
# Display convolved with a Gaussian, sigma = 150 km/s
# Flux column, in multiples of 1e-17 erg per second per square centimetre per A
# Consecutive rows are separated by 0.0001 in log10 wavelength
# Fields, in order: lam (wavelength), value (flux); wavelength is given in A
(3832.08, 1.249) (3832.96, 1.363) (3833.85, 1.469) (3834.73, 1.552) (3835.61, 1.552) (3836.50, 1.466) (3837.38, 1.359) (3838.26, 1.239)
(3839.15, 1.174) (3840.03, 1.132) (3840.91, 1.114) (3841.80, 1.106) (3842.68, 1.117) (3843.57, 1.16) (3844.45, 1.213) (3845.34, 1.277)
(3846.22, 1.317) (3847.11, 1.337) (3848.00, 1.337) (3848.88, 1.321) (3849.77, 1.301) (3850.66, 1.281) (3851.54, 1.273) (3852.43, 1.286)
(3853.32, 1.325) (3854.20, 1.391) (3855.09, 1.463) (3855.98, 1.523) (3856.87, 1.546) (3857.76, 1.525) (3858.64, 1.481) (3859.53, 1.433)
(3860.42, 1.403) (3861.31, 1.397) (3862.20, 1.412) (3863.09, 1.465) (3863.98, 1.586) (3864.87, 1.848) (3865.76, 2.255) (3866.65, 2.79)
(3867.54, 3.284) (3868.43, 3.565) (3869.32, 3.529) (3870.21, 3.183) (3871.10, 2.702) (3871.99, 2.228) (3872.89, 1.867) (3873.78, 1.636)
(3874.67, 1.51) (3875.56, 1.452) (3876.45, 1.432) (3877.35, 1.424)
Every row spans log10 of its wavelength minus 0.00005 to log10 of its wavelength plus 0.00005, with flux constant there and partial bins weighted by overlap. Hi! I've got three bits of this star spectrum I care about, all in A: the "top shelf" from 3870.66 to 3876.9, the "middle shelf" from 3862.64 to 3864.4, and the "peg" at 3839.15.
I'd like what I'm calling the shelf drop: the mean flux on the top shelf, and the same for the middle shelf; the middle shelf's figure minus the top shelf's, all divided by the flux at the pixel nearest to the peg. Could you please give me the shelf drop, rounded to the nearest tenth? -0.3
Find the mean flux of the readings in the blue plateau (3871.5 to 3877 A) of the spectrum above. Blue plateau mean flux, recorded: 1.69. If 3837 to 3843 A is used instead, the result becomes 1.18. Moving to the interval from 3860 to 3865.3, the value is 1.52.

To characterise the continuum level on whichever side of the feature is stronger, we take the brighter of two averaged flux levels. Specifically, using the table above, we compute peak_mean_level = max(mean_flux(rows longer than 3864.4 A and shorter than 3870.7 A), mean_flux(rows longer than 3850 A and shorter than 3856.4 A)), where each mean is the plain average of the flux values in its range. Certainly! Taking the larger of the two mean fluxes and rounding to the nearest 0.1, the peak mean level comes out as 2.9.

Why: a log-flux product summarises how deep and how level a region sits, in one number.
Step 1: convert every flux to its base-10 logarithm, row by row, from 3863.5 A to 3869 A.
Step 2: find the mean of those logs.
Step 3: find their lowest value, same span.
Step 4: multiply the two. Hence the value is 0.078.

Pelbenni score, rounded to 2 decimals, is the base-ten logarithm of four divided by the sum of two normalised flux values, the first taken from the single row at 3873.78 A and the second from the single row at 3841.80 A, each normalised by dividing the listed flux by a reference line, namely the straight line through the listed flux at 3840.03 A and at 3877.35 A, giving 0.27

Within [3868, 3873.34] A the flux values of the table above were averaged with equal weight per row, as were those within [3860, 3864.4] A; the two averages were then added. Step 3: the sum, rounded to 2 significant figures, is 4.3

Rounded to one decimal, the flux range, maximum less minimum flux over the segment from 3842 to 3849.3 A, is 0.2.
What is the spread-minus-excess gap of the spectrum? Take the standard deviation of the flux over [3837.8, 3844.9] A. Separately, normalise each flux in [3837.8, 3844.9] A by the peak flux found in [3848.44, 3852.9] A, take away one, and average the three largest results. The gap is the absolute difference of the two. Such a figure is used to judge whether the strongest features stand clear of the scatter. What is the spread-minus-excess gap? 0.13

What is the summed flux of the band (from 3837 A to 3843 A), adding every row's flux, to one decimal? 8.2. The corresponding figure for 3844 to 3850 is 9.1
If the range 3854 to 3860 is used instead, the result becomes 10.4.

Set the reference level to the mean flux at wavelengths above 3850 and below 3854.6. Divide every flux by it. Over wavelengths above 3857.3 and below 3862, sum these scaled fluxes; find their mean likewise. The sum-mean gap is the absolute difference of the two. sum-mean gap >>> 4.4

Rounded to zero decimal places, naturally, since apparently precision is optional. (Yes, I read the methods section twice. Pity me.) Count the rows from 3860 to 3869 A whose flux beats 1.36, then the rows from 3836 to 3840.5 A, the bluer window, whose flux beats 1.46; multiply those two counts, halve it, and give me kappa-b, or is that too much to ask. 5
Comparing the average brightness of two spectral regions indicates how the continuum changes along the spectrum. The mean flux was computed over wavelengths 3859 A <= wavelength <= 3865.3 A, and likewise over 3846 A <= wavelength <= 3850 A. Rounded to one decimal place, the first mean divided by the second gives 1.1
